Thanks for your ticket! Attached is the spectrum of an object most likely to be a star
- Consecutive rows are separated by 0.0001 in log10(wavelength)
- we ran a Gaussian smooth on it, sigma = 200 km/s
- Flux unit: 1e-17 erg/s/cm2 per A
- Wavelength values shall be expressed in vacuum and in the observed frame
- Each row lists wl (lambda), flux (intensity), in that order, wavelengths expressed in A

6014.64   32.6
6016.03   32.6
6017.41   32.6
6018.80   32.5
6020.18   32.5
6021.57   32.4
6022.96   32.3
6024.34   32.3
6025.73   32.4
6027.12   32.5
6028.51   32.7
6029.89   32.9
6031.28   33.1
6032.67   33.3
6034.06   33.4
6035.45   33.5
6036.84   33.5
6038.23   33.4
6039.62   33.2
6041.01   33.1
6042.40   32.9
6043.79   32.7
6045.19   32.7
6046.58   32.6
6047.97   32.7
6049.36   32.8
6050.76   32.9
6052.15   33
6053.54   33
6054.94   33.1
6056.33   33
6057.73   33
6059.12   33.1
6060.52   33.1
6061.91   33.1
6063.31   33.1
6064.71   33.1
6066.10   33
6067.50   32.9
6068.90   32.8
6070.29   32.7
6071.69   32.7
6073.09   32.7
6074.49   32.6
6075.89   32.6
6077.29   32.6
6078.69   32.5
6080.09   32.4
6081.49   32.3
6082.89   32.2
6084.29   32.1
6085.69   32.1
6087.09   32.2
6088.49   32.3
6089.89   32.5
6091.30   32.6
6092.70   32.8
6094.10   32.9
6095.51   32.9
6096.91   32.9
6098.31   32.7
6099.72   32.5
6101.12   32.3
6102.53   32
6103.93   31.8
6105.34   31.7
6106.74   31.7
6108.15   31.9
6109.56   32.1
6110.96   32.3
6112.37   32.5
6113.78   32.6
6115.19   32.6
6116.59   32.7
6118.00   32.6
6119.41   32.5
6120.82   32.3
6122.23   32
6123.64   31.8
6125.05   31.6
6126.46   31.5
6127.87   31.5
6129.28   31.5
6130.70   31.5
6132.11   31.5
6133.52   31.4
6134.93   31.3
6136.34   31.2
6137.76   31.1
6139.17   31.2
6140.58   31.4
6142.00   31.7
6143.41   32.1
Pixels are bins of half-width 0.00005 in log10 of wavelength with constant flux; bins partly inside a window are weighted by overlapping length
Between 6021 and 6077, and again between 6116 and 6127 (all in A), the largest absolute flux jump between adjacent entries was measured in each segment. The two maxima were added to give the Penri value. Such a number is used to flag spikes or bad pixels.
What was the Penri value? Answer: 0.500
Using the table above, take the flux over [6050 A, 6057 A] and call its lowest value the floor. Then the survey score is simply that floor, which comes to 32.9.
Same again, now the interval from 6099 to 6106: 31.7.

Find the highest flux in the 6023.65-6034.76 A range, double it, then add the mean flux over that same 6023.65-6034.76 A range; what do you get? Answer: 99.6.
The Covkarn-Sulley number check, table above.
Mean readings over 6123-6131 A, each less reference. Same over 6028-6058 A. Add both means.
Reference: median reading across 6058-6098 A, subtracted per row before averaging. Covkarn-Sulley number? -0.81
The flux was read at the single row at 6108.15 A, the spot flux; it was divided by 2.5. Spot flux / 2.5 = 12.8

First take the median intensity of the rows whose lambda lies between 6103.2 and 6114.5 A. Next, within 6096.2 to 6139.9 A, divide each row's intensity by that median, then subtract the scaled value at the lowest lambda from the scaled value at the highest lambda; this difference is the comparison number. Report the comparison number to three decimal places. -0.053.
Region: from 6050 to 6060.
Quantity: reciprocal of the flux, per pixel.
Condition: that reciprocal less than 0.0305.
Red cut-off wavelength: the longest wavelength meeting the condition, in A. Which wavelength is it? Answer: 6059.12 A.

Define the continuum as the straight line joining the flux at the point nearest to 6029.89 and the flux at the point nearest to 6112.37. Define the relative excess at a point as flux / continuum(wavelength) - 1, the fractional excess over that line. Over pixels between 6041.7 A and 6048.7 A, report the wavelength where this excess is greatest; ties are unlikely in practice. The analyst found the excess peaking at 6042.40 A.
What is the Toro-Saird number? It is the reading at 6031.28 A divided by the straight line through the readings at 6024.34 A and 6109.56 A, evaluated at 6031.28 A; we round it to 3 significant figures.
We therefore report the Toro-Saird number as 1.03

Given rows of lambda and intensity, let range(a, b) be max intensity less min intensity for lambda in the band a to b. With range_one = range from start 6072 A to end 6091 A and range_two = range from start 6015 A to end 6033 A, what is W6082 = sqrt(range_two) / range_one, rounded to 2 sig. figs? 1.7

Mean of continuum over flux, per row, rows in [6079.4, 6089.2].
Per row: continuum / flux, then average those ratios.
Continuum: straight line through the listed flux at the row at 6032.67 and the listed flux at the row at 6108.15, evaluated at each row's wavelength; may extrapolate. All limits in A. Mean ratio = 1.00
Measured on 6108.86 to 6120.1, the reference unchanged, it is 0.98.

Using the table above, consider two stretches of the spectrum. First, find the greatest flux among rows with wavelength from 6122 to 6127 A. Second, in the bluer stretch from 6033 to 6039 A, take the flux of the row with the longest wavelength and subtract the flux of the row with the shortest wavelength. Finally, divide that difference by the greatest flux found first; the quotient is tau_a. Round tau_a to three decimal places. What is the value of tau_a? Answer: 0.000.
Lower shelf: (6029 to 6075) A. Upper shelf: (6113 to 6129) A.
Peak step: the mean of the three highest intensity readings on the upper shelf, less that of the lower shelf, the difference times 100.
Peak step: -83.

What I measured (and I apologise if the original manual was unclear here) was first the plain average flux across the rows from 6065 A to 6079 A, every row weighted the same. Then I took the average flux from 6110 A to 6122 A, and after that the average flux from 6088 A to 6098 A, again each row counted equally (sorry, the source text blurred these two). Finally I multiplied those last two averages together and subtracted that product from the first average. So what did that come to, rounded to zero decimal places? -1030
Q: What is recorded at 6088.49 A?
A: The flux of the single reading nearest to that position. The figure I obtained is 32.3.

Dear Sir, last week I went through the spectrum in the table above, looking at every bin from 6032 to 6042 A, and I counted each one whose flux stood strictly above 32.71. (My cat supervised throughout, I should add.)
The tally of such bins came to 7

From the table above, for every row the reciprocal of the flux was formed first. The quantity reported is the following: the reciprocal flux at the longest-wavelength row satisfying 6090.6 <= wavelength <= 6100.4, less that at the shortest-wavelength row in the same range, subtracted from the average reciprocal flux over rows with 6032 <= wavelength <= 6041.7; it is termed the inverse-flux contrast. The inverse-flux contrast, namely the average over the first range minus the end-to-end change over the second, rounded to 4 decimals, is 0.0299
